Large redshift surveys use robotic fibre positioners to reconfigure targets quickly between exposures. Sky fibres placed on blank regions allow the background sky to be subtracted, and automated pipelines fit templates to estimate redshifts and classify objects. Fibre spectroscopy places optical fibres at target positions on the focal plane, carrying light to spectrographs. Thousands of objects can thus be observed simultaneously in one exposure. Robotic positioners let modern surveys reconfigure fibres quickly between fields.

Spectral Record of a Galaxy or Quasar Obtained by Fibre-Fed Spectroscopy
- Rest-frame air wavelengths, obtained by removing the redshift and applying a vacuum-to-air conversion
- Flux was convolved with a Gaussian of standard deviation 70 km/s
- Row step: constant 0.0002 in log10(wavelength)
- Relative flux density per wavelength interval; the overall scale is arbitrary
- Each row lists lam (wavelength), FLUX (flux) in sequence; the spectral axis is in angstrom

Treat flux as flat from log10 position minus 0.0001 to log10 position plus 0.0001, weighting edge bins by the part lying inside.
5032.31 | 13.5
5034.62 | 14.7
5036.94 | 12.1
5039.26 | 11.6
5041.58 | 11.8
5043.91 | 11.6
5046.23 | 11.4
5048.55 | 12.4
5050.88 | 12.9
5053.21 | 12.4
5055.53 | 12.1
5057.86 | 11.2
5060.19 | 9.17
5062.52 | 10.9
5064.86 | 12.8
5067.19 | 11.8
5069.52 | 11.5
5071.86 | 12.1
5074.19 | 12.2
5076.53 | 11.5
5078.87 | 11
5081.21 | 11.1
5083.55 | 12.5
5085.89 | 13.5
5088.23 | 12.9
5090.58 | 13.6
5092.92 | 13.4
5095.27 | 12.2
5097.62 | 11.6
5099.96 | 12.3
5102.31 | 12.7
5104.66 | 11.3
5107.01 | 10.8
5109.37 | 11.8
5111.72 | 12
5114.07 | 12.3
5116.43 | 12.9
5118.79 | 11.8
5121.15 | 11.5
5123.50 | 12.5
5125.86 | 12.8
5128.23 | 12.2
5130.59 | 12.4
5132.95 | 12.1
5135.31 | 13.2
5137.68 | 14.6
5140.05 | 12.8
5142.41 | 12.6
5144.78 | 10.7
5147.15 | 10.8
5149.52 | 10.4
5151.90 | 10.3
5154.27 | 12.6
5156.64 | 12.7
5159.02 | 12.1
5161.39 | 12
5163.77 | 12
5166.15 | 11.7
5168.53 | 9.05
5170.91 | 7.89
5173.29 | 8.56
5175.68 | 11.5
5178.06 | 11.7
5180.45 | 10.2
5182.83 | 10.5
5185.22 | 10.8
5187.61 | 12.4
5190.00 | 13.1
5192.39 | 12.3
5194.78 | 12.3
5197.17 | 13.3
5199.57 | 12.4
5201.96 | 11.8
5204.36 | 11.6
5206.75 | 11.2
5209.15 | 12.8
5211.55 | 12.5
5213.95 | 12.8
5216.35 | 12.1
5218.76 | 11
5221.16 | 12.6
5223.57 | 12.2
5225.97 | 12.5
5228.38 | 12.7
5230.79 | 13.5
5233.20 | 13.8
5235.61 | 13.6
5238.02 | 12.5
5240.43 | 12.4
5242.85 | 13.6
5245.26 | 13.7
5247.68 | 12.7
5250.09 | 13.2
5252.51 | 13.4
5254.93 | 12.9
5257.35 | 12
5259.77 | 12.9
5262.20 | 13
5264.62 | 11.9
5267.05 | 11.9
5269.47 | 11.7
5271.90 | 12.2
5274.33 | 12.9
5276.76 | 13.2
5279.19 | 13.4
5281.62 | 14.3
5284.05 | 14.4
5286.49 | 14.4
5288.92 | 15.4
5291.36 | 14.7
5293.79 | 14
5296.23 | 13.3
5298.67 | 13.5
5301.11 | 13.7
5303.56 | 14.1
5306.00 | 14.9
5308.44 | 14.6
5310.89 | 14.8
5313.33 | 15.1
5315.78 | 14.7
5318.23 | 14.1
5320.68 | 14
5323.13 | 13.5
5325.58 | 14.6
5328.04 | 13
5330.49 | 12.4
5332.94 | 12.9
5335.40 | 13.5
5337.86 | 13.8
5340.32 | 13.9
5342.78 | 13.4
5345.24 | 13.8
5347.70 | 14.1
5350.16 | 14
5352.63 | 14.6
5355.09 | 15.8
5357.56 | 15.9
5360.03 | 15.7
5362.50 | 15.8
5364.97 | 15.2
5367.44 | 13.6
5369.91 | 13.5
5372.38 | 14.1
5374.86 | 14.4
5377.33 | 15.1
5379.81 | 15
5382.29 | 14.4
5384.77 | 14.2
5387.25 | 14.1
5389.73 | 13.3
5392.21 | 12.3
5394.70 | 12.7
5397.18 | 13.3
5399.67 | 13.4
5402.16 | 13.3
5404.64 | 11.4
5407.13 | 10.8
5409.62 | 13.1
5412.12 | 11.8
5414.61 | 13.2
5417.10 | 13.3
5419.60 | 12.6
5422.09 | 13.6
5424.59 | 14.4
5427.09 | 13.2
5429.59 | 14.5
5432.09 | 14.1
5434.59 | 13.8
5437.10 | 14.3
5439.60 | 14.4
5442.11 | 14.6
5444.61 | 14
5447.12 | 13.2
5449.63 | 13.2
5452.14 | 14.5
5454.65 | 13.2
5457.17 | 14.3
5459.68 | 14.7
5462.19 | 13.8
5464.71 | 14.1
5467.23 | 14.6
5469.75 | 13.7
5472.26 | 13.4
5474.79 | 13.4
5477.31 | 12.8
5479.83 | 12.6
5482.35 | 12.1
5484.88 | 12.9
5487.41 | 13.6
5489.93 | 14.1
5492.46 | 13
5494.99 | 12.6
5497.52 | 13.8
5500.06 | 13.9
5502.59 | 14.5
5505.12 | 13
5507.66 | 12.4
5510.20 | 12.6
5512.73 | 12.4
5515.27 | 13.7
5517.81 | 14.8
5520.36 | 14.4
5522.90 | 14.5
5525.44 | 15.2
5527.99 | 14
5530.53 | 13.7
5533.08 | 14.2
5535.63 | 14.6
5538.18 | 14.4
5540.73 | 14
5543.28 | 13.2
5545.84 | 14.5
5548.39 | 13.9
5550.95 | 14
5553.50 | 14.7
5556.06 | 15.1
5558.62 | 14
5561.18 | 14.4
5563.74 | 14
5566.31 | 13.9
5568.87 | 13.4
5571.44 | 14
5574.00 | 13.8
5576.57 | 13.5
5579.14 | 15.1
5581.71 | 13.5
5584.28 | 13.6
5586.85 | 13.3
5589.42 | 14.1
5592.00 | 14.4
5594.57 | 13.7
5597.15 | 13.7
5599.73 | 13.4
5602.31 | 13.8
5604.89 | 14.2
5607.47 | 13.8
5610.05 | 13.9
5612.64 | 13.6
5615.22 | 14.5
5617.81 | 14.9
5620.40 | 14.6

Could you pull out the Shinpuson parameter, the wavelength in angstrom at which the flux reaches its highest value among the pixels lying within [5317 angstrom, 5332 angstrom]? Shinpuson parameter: 5325.58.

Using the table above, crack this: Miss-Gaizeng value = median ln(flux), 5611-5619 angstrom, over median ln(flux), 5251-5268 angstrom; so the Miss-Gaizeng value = 1.05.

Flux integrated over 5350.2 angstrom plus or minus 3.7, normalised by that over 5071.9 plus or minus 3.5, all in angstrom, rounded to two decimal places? 1.26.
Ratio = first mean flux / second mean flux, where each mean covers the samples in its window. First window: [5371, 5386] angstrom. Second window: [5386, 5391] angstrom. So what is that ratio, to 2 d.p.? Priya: 1.06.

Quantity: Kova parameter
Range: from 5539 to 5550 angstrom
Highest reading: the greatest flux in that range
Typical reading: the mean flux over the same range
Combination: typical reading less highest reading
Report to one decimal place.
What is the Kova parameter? -0.6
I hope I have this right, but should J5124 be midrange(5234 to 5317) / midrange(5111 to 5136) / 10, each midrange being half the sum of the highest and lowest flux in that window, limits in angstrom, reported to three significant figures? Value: 0.110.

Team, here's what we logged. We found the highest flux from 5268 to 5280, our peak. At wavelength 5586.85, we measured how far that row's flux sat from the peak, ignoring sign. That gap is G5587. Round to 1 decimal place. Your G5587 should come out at 0.1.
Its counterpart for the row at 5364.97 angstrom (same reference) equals 1.8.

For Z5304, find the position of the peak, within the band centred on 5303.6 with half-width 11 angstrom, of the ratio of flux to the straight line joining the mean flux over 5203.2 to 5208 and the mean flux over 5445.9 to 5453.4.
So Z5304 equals 5313.33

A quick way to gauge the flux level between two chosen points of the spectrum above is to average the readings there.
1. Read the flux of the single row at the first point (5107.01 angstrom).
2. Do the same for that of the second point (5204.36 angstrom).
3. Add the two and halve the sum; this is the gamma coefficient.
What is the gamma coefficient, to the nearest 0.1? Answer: 11.2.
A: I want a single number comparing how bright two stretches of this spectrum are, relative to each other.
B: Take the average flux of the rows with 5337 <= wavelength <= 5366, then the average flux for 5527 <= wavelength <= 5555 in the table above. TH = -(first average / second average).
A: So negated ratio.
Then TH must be -1.04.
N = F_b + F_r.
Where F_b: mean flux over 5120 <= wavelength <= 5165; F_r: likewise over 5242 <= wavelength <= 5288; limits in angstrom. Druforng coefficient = 25.2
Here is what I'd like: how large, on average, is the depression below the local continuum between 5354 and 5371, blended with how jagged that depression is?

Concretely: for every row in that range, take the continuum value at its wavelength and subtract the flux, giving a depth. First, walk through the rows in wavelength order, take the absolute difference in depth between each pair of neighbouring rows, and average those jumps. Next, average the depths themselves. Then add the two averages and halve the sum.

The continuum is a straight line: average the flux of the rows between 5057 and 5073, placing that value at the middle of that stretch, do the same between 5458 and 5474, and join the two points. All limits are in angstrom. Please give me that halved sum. -0.6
